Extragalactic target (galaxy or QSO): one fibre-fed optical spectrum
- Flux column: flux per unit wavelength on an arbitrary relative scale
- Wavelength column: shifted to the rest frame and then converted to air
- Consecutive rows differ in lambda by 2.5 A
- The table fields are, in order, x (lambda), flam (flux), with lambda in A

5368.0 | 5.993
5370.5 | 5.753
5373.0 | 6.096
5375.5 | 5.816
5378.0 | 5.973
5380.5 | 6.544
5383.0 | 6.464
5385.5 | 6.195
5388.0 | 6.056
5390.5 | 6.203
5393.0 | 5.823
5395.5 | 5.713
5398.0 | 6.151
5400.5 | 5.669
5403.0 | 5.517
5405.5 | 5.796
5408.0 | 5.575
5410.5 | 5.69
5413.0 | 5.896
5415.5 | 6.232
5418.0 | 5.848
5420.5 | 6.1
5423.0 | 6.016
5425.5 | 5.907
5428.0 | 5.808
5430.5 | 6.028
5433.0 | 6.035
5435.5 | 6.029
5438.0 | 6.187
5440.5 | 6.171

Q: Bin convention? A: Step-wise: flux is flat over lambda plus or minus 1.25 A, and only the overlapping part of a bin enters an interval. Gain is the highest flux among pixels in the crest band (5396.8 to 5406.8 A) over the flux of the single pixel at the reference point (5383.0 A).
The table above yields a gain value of 0.95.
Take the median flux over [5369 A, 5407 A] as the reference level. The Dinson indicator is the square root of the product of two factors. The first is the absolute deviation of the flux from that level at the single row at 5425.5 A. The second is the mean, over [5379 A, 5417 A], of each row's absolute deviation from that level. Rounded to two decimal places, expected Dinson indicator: 0.13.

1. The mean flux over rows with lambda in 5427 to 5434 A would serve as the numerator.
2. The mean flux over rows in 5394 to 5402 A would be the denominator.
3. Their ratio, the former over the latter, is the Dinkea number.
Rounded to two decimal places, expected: 1.02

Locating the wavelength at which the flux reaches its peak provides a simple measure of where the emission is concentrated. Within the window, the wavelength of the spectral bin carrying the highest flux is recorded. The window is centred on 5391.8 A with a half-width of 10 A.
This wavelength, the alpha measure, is 5383.0 A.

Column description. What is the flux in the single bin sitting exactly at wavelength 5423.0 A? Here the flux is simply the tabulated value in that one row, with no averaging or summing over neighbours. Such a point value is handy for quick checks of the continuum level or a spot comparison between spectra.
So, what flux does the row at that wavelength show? 6.016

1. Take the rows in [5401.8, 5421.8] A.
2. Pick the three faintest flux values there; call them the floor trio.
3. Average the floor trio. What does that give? 5.59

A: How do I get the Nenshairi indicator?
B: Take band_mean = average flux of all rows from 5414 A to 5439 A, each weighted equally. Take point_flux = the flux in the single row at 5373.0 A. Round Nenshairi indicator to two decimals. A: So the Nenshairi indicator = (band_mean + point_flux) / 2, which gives 6.06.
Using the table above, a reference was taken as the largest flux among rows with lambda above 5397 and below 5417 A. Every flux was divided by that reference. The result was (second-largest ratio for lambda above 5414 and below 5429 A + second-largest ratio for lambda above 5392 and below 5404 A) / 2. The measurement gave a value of 0.96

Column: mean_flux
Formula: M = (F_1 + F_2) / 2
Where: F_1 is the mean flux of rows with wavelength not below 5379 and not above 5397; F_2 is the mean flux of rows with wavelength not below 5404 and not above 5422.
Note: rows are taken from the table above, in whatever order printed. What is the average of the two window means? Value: 6.01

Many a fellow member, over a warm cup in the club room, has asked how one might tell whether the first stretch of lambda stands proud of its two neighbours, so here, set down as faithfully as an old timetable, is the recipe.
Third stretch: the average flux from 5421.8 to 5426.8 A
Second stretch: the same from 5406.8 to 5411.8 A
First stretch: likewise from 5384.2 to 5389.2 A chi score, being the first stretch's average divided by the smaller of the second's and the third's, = 1.09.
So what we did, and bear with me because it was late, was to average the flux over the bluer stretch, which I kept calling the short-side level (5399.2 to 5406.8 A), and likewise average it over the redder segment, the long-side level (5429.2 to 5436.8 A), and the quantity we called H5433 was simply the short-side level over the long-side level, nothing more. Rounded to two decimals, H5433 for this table 0.94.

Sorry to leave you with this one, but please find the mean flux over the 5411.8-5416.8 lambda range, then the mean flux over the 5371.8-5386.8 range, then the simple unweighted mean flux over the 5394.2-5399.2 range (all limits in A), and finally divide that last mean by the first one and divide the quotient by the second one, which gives 0.158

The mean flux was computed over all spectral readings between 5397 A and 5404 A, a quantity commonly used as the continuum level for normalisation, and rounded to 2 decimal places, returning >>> 5.78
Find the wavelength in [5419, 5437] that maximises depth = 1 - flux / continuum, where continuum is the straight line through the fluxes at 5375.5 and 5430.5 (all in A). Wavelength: 5428.0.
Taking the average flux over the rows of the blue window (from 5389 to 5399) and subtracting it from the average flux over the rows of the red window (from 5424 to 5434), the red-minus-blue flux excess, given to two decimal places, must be -0.03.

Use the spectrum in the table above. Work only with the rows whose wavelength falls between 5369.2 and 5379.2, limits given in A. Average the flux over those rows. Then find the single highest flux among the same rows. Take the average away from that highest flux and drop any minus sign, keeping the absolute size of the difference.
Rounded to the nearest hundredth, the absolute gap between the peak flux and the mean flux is 0.19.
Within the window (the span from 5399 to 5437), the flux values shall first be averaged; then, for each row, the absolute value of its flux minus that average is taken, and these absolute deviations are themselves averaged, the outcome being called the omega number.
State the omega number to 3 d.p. 0.164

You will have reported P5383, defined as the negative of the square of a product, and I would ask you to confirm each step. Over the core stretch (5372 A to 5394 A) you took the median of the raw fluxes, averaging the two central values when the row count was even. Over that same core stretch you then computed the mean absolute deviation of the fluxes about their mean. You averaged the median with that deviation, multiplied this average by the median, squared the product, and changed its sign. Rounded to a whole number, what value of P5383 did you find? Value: -368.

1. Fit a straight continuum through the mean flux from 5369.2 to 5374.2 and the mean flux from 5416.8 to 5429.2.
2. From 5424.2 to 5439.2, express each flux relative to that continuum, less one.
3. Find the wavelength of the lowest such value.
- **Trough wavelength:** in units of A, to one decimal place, 5428.0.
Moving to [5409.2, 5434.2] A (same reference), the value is 5410.5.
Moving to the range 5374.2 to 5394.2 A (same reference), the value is 5375.5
